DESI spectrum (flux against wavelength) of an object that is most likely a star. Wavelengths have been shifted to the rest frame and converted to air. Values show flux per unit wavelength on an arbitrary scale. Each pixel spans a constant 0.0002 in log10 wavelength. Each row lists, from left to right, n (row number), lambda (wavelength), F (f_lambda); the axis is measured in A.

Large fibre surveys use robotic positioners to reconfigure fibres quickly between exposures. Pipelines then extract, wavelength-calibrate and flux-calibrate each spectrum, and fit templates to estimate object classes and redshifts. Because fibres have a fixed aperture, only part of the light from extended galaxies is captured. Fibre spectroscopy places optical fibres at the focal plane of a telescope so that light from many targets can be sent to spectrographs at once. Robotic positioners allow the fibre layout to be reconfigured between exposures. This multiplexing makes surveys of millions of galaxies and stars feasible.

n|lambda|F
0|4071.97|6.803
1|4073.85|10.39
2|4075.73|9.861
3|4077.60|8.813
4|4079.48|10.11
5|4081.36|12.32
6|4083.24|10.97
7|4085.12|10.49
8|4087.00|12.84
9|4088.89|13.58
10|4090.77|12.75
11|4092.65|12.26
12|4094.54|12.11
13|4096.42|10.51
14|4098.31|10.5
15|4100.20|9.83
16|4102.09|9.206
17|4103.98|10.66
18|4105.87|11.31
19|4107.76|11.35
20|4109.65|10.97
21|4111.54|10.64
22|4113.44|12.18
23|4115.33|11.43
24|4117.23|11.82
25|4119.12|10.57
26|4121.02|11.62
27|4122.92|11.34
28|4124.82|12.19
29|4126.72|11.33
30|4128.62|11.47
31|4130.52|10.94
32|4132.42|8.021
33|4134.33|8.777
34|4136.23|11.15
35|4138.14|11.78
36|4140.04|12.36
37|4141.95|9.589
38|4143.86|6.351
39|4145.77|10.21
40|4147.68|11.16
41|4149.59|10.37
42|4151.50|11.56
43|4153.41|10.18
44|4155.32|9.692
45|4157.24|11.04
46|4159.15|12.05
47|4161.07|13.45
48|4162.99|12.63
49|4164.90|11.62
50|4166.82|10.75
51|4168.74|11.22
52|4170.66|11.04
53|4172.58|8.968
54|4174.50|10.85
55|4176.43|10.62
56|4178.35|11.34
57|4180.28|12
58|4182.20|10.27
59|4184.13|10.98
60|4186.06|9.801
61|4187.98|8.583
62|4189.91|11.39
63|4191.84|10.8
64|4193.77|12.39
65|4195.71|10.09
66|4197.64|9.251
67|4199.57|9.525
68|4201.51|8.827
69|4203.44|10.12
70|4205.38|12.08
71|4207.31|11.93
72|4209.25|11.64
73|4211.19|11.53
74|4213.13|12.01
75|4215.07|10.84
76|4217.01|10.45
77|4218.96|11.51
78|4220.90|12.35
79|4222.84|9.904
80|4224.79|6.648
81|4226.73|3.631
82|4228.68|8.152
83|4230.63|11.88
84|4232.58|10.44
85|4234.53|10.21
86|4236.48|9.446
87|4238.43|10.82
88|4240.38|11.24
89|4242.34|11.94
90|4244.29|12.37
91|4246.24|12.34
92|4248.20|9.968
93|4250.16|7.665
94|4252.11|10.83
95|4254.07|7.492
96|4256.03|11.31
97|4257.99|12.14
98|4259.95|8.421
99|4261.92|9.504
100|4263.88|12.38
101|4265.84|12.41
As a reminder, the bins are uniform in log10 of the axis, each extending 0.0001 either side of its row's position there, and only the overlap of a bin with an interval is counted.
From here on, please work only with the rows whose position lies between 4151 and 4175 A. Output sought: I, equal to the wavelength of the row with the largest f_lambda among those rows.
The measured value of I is 4161.07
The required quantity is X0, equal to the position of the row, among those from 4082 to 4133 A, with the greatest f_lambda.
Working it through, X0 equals 4088.89 A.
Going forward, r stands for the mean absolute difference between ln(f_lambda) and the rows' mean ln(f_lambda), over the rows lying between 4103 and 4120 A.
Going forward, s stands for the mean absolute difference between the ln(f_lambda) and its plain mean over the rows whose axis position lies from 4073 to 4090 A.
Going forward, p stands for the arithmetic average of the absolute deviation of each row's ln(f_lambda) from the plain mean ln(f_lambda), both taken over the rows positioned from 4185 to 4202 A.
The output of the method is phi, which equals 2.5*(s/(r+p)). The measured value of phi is 2.0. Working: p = 0.10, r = 0.04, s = 0.110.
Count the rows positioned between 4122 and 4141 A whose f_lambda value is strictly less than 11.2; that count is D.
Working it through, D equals 4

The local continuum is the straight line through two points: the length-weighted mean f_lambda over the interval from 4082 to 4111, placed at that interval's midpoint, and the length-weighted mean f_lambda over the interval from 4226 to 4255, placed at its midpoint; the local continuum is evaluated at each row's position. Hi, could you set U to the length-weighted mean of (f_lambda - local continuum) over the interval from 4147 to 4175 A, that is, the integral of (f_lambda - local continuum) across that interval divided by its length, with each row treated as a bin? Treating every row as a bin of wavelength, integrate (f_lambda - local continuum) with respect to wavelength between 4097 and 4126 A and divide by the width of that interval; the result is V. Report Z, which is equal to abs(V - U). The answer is 0.53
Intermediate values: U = 0.42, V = -0.11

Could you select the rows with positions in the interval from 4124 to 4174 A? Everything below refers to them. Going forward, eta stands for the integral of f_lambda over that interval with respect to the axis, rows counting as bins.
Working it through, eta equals 538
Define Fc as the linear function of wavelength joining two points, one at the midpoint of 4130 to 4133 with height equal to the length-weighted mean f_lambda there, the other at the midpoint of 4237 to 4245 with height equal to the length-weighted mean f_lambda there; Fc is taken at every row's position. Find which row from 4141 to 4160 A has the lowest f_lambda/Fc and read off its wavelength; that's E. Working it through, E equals 4143.86 A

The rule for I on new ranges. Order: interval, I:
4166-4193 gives 4180.28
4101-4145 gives 4140.04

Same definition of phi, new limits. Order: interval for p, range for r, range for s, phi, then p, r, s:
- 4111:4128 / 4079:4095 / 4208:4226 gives 2.6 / 0.04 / 0.08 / 0.123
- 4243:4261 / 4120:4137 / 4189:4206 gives 0.9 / 0.17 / 0.11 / 0.098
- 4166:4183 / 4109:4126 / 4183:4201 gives 2.4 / 0.05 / 0.04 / 0.092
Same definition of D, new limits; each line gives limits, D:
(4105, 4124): 3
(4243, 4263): 6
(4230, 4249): 5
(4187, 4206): 7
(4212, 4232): 6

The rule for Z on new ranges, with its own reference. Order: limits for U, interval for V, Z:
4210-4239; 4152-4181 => 0.64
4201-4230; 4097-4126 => 0.08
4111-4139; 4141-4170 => 0.06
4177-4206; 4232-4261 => 0.47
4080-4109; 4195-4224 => 0.50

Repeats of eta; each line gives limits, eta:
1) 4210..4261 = 521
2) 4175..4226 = 541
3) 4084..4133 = 551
